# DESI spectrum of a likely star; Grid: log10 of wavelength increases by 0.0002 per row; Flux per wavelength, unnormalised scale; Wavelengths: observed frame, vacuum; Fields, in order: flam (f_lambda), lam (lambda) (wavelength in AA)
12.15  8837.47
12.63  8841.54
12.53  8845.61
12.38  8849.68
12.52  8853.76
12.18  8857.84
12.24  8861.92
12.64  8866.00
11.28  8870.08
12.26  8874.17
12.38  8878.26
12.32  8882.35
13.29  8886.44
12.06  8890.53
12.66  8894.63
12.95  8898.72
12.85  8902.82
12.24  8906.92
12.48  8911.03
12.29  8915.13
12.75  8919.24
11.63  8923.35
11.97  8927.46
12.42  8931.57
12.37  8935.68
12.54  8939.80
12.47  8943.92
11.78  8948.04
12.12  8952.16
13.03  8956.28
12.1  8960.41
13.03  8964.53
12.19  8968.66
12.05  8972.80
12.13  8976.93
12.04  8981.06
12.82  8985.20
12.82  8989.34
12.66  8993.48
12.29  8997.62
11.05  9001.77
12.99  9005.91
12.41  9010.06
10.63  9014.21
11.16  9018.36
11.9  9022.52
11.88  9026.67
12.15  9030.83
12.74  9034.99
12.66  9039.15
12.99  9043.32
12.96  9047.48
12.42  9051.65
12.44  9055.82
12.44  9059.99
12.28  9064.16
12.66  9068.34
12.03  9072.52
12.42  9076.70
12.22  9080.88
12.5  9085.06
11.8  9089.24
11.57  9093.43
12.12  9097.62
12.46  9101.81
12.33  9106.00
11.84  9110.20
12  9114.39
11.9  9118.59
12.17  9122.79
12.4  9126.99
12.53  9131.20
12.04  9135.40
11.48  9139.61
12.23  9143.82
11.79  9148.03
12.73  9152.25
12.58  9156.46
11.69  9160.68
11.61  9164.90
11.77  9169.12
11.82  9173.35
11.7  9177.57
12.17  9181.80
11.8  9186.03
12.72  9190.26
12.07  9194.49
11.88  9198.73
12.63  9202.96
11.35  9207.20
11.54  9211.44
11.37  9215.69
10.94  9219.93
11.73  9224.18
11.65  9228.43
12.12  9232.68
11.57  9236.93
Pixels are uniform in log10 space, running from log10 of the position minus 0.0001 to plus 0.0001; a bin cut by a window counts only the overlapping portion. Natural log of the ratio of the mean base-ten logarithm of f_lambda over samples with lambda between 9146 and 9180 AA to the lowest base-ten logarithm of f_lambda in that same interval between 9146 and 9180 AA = 0.012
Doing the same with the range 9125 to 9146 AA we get 0.022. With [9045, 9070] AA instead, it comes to 0.008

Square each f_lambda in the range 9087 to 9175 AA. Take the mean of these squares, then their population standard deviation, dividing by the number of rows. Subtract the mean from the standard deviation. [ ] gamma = -137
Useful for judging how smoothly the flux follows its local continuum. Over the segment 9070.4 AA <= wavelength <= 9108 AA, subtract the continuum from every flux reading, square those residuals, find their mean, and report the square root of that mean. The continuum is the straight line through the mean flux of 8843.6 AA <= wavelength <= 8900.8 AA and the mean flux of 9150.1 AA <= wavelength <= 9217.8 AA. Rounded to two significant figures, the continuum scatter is 0.31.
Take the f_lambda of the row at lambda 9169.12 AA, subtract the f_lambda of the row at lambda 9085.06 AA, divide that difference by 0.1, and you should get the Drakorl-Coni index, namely -7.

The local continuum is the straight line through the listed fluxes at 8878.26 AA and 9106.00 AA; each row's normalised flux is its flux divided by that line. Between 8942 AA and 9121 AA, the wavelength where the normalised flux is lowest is 9014.21 AA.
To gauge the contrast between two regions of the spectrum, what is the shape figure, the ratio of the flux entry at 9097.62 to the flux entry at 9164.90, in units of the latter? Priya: 1.04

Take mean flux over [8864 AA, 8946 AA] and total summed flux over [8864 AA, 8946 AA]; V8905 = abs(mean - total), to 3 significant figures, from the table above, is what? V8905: 235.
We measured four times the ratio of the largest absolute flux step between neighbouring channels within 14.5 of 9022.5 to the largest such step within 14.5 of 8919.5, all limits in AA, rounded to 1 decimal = 6.4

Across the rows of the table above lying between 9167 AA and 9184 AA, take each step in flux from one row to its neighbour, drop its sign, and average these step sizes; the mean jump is 0.21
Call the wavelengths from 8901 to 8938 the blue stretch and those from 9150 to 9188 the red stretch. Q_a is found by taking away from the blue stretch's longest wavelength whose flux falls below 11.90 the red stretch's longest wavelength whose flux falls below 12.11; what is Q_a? -262.7 AA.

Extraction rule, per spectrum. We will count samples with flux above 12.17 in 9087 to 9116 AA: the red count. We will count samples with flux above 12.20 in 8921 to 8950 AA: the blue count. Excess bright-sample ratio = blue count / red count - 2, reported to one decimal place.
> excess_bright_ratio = 0.0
